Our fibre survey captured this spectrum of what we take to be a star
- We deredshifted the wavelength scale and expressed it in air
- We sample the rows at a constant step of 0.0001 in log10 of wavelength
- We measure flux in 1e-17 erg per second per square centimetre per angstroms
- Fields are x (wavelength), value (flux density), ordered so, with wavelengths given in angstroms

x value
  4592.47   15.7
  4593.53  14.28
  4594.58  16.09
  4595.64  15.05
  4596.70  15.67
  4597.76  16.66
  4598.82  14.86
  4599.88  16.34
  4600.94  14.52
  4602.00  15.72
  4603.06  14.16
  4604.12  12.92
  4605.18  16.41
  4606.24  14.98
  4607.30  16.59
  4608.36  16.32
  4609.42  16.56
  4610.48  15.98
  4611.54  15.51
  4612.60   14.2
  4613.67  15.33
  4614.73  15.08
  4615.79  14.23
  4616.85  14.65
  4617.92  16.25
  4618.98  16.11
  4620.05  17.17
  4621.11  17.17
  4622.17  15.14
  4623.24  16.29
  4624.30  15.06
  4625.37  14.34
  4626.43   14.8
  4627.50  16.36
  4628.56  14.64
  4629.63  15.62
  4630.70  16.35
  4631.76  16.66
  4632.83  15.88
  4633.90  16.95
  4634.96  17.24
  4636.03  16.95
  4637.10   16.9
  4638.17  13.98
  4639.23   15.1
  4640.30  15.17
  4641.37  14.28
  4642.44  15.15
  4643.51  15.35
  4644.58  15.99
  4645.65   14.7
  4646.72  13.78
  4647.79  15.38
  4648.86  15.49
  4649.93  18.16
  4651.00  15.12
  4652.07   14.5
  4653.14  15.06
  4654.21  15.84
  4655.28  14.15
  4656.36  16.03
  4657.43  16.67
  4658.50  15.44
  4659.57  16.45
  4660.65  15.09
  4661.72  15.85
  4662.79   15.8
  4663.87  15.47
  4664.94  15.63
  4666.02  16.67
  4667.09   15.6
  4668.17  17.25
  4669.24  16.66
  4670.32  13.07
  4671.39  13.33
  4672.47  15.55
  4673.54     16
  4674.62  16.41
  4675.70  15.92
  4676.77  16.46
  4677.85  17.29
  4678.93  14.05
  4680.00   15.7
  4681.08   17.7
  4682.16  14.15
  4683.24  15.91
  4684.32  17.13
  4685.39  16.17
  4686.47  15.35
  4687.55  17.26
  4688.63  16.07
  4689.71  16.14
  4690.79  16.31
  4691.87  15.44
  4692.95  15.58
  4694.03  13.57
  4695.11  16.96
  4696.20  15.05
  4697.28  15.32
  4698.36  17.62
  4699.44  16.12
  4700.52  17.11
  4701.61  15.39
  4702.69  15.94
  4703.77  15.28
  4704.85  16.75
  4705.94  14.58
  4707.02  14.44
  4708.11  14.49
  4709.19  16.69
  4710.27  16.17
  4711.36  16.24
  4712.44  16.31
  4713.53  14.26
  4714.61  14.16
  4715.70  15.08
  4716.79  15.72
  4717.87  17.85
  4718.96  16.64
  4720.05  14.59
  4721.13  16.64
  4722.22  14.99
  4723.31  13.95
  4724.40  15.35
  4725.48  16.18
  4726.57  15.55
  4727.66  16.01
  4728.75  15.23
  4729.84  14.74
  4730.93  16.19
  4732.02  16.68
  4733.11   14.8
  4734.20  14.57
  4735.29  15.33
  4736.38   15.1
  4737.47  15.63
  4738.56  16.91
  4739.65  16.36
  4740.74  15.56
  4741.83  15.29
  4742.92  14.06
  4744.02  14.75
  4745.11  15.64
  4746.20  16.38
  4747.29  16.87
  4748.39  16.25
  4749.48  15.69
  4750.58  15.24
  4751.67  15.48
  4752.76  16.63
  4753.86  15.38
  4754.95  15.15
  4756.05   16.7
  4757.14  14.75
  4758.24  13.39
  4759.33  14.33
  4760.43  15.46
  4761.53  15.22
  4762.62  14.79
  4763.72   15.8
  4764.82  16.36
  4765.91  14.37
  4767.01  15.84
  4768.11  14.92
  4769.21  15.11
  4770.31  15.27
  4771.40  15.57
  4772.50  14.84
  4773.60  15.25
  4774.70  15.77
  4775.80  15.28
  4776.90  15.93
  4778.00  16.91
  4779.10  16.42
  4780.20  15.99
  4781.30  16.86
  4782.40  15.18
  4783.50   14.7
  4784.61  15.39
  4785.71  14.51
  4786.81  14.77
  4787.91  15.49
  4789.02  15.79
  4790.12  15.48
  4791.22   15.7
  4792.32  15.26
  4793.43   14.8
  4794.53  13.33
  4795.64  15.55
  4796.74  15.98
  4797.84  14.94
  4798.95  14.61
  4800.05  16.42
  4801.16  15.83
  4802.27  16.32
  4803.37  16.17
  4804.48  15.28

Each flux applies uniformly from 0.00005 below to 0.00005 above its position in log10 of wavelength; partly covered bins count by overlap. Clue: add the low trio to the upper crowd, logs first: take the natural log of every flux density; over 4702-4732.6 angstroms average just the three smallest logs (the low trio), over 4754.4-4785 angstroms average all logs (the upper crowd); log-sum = 5.38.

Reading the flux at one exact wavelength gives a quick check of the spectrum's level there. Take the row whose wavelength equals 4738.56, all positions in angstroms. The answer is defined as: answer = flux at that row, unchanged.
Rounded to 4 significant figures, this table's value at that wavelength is 16.91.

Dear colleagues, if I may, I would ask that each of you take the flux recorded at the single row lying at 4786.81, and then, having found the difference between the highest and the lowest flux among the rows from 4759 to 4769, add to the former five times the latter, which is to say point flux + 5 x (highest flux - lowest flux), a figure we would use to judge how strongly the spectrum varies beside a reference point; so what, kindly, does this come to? 25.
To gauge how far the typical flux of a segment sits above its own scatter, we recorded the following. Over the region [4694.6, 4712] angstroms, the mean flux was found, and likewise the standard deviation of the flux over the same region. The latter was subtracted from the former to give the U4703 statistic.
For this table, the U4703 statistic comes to 14.9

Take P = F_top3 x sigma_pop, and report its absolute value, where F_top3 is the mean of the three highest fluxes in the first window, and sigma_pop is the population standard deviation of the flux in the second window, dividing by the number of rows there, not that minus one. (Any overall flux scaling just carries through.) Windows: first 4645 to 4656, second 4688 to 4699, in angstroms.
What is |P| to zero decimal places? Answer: 17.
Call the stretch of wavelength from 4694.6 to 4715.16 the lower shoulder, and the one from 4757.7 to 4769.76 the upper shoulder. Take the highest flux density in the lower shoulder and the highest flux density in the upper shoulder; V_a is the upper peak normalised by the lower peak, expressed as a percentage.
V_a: 93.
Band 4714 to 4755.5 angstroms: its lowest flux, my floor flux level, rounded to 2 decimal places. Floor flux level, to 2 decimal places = 13.95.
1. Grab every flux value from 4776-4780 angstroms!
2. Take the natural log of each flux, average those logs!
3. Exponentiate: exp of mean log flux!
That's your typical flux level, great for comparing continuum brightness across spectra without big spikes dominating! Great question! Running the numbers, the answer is 16.4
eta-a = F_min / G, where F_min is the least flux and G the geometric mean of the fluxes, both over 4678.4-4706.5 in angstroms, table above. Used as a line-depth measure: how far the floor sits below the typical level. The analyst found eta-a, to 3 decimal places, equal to 0.857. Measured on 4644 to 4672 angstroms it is 0.845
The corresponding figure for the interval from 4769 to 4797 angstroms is 0.865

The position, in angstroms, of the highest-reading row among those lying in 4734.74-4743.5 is 4738.56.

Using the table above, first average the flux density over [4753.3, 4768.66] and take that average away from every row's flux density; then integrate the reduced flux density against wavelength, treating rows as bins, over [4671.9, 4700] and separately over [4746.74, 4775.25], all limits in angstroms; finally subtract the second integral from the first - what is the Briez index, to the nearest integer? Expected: 16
